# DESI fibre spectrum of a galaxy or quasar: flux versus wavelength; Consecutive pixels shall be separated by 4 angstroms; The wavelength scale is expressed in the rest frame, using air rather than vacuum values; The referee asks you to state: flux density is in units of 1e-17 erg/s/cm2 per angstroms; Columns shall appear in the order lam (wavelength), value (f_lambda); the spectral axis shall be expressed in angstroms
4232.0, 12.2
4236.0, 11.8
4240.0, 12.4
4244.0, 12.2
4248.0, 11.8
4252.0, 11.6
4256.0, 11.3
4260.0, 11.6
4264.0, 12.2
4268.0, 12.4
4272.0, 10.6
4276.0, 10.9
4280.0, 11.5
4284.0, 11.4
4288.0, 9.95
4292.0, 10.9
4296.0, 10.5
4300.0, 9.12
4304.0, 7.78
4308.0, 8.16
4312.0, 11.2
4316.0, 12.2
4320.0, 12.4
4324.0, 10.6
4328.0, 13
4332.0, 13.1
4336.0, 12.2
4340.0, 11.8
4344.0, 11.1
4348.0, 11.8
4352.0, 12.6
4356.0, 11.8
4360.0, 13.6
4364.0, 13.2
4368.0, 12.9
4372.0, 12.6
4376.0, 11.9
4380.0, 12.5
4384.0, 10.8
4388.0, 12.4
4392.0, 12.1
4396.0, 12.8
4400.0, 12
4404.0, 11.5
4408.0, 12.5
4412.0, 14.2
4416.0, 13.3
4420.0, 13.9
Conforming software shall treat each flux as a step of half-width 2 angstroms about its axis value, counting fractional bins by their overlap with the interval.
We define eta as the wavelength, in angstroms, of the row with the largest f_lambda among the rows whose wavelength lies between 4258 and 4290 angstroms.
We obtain 4268.0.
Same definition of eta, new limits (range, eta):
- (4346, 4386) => 4360.0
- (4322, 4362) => 4360.0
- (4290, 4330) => 4328.0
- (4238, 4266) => 4240.0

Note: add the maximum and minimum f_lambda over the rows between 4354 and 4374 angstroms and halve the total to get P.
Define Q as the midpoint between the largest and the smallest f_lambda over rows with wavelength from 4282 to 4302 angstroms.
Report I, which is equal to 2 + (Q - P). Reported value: -0.4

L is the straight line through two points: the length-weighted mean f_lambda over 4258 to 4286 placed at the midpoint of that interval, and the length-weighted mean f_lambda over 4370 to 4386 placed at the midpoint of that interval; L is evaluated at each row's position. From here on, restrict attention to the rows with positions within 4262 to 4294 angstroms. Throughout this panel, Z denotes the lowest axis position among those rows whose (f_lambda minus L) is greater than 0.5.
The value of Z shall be 4264.0 angstroms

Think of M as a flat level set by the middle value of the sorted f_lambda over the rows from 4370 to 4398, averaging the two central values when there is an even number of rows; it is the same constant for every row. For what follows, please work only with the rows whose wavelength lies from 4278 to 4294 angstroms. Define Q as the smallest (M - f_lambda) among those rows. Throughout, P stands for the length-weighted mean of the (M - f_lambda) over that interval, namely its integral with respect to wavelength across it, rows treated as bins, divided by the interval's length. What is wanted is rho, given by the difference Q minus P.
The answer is -0.56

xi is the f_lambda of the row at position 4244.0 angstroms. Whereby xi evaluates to 12.2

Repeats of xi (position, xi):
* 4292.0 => 10.9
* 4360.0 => 13.6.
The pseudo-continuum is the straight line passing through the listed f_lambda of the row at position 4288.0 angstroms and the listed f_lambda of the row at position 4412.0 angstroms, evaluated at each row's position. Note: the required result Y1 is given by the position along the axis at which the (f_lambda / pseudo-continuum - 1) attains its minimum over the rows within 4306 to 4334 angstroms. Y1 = 4308.0 angstroms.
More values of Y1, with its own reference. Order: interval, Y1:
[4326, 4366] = 4344.0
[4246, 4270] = 4256.0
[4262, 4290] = 4288.0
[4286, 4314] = 4304.0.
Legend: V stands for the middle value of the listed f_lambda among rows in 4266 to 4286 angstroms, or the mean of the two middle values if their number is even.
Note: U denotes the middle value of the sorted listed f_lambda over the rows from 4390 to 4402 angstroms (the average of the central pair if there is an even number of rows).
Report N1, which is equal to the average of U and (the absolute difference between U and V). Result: 6.40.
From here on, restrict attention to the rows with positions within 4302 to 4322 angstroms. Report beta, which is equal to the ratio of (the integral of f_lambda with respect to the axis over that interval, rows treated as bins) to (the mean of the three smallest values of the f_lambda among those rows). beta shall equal 22.88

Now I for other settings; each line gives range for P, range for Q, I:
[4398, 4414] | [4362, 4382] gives 1.7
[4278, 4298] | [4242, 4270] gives 3.1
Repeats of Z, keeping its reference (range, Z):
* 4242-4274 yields 4244.0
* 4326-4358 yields 4328.0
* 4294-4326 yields 4316.0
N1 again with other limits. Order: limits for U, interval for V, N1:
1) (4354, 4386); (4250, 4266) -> 6.75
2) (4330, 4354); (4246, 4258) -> 6.20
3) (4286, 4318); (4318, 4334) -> 6.35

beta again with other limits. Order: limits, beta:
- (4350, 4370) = 20.62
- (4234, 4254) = 20.39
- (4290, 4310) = 22.25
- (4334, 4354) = 20.58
